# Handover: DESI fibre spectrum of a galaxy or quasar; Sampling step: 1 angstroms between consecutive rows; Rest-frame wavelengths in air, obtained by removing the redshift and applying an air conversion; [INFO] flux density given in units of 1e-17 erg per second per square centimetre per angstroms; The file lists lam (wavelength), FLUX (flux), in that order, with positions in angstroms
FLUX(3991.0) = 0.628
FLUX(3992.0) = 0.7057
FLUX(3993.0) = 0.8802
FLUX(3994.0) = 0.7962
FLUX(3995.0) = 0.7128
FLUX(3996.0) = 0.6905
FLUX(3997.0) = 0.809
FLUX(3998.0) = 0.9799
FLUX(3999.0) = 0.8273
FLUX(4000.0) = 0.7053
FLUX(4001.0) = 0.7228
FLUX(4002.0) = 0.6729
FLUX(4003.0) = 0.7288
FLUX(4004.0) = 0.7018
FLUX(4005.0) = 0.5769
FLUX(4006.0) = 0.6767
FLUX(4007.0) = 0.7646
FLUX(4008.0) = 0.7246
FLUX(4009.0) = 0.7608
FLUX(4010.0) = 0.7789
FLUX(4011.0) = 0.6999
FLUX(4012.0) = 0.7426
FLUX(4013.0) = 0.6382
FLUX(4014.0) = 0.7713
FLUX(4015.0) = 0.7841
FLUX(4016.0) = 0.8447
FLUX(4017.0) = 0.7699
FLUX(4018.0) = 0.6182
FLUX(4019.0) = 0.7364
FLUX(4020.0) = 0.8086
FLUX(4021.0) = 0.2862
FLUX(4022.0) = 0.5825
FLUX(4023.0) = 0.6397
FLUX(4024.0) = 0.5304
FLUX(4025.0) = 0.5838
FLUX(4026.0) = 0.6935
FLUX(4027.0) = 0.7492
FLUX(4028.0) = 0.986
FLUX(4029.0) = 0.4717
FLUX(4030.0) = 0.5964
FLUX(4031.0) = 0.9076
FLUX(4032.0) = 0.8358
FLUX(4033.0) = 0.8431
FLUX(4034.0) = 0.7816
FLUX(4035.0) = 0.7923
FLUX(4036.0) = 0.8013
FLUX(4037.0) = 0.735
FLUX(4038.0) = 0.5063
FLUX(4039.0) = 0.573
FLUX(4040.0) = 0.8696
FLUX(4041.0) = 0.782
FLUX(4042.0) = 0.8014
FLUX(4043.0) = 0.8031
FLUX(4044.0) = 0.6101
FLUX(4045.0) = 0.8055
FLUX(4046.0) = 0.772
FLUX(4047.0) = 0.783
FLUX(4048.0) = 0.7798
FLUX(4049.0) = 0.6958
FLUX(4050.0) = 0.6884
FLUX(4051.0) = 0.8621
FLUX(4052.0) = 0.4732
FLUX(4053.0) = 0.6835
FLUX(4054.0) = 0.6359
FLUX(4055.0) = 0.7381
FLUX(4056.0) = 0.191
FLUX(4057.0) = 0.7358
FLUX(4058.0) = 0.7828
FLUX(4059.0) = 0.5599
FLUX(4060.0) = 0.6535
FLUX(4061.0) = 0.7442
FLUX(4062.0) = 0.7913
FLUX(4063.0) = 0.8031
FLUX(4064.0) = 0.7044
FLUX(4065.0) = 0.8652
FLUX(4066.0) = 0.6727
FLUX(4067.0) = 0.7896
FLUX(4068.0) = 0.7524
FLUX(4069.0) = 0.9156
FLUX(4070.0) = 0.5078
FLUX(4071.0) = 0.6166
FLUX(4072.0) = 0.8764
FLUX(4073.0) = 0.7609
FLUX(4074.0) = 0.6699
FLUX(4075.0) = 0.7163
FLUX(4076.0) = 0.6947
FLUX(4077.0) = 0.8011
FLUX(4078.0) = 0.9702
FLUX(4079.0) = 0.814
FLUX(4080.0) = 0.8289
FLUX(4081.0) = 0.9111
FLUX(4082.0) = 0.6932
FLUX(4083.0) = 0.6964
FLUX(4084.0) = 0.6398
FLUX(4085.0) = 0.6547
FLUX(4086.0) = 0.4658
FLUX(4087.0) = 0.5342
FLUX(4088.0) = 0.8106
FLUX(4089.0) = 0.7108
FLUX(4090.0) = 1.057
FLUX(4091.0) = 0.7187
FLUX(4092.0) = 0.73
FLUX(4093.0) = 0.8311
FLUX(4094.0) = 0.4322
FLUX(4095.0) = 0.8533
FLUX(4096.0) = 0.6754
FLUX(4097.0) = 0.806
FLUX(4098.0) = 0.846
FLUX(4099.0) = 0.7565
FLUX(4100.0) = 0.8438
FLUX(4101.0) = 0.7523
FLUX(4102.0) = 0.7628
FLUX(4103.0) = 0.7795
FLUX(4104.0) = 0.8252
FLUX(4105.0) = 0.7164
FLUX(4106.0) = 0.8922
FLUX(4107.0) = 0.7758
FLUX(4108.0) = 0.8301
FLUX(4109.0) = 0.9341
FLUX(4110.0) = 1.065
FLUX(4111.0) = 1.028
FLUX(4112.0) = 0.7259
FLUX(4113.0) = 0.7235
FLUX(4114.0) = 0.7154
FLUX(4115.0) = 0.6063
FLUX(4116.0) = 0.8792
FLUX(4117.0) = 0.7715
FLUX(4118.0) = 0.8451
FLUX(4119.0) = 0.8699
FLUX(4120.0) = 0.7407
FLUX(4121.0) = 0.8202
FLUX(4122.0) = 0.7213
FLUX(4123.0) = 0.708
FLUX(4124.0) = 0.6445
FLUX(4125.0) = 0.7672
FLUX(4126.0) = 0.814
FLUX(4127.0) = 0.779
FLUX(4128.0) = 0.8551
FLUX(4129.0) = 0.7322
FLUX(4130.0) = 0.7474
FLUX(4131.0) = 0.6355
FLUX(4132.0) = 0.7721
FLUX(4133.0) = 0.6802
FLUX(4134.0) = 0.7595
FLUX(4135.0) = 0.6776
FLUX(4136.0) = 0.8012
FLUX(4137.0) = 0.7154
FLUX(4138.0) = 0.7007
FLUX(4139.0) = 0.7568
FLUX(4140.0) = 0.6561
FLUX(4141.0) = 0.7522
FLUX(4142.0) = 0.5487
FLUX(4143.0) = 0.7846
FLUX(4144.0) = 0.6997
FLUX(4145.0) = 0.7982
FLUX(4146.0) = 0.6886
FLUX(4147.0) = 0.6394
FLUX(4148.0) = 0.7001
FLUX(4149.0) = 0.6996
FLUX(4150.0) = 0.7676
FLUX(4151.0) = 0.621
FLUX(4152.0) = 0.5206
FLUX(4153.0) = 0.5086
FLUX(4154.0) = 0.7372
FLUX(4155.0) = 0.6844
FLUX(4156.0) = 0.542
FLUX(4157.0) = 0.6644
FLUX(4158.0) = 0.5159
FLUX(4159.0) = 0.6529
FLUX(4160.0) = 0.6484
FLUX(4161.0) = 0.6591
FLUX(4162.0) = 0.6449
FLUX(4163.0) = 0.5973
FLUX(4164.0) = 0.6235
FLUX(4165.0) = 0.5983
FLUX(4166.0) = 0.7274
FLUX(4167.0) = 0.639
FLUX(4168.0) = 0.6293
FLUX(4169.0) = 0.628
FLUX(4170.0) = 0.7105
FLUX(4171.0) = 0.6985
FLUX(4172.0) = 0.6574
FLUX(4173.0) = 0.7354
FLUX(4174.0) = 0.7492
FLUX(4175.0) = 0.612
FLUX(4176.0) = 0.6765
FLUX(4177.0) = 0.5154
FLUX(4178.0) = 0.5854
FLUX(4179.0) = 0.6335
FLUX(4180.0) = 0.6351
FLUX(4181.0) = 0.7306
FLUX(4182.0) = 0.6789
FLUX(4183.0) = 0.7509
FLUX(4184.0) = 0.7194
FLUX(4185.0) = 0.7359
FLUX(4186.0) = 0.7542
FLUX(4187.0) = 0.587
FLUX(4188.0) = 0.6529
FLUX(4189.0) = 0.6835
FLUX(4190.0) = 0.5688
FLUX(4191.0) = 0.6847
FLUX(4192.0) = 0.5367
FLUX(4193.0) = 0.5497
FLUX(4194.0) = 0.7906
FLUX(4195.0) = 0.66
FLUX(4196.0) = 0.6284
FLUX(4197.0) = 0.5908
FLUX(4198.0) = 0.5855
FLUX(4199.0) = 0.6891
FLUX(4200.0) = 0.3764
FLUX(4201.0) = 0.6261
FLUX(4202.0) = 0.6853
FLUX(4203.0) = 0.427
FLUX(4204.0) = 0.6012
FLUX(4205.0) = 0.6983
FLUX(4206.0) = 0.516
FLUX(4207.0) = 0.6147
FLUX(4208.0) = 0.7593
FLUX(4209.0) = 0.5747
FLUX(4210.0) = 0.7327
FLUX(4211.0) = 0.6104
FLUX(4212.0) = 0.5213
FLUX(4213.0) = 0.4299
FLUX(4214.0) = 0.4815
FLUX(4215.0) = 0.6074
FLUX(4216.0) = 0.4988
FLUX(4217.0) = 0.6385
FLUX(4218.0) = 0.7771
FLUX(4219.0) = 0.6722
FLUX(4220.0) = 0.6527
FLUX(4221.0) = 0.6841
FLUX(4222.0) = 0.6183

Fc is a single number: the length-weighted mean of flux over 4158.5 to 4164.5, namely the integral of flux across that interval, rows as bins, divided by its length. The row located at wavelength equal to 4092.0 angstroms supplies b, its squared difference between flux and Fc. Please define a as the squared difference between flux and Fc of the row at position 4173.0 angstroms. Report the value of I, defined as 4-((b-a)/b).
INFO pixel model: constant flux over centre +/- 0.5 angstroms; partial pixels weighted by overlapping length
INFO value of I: 4.1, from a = 0.010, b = 0.009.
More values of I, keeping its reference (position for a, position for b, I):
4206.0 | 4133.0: 11.2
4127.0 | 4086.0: 3.7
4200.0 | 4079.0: 5.2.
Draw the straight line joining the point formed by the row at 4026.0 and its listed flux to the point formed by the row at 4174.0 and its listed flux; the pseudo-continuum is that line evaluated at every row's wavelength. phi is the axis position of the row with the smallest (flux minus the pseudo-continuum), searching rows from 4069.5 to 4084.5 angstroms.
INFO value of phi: 4070.0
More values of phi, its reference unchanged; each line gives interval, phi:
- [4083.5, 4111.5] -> 4094.0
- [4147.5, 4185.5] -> 4177.0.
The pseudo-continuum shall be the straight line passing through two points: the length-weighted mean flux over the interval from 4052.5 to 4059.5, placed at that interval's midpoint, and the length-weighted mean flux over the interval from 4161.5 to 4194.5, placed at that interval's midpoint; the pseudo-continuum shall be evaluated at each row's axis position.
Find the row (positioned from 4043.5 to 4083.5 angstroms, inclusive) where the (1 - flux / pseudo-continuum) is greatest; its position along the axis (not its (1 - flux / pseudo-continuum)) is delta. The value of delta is 4056.0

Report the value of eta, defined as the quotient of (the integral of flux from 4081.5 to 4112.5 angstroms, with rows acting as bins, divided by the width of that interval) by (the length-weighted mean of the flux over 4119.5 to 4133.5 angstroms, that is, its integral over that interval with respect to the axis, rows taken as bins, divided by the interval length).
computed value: 1.03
